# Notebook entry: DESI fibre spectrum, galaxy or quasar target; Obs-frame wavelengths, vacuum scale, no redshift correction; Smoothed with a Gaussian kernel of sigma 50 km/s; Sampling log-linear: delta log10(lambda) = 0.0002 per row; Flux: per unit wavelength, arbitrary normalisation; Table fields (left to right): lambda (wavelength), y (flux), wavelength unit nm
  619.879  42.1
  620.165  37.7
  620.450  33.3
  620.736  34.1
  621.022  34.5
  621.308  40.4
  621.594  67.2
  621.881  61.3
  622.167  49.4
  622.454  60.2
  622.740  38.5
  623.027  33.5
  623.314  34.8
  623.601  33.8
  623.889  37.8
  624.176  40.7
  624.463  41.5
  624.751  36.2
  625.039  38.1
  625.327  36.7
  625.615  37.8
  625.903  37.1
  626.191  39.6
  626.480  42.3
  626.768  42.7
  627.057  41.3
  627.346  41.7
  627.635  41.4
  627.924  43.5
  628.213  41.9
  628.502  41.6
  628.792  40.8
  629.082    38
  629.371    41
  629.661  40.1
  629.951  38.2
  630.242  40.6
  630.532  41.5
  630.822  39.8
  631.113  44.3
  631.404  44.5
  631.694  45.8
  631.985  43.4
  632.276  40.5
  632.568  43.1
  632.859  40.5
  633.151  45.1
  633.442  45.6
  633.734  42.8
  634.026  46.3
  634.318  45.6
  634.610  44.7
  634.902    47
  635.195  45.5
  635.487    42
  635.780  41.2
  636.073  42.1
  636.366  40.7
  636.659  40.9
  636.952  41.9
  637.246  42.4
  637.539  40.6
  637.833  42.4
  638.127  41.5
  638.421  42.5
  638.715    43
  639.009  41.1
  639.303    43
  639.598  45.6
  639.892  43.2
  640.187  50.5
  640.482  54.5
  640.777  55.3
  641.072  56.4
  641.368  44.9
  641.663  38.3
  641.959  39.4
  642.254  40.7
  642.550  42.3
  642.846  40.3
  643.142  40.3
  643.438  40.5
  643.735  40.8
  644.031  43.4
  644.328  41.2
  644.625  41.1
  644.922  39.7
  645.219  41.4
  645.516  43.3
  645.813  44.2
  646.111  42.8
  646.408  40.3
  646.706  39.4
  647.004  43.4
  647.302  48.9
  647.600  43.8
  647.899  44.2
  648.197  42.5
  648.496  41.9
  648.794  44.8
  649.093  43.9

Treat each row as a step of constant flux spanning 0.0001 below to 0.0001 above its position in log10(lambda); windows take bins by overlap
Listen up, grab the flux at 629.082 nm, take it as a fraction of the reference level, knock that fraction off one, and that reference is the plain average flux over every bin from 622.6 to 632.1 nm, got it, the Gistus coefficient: 0.050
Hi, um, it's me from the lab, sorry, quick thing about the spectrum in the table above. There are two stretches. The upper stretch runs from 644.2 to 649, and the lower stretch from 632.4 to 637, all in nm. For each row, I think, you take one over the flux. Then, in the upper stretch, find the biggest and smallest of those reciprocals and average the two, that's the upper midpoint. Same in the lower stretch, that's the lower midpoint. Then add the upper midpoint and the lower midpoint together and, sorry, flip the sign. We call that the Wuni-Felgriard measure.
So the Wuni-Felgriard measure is -0.0459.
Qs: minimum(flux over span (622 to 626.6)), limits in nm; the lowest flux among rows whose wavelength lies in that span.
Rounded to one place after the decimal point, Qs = 33.5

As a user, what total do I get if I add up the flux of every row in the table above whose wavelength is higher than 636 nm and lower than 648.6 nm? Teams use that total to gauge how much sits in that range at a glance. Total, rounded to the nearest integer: 1857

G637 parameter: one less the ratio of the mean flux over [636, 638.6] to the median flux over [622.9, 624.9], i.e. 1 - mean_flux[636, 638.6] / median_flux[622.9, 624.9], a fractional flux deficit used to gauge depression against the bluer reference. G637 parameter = -0.15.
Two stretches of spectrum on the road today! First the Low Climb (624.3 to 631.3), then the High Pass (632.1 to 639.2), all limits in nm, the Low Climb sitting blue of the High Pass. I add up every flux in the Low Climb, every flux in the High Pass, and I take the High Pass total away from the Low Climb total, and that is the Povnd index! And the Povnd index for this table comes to -61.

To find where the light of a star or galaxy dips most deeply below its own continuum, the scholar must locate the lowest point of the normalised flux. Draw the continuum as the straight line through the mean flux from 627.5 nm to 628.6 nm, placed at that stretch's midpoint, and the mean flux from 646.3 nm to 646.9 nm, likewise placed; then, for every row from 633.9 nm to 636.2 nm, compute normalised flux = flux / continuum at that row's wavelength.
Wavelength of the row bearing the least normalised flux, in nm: 635.780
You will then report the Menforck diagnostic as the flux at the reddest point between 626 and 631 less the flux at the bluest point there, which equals 0.2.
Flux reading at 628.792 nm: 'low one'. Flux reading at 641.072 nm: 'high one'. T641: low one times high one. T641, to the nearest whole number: 2301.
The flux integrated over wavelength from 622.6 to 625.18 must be 96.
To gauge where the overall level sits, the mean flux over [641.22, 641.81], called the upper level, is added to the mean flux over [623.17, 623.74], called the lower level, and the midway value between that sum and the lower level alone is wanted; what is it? 55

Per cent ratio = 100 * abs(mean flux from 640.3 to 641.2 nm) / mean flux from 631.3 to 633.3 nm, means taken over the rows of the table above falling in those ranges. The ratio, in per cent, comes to 128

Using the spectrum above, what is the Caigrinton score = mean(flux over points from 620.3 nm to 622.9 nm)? 46.5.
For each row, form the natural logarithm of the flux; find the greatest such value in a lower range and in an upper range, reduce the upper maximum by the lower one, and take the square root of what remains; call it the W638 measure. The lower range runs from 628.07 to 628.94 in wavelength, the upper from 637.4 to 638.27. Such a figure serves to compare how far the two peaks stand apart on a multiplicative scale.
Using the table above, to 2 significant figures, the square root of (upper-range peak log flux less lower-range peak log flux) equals 0.11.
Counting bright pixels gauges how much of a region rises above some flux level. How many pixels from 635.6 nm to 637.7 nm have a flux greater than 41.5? 3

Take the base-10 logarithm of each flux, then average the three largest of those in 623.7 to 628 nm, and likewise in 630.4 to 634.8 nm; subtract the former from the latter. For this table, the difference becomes 0.030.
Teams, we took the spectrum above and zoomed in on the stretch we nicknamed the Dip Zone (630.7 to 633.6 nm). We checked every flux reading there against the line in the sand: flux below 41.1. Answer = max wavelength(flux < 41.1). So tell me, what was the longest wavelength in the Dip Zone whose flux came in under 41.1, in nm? 632.859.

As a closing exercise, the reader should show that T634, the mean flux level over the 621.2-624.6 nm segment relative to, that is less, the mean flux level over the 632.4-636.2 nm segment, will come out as 1.0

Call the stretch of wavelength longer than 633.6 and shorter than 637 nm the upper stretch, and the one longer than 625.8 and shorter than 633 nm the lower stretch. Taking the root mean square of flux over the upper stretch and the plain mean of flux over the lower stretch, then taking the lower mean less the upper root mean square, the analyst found -2.0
